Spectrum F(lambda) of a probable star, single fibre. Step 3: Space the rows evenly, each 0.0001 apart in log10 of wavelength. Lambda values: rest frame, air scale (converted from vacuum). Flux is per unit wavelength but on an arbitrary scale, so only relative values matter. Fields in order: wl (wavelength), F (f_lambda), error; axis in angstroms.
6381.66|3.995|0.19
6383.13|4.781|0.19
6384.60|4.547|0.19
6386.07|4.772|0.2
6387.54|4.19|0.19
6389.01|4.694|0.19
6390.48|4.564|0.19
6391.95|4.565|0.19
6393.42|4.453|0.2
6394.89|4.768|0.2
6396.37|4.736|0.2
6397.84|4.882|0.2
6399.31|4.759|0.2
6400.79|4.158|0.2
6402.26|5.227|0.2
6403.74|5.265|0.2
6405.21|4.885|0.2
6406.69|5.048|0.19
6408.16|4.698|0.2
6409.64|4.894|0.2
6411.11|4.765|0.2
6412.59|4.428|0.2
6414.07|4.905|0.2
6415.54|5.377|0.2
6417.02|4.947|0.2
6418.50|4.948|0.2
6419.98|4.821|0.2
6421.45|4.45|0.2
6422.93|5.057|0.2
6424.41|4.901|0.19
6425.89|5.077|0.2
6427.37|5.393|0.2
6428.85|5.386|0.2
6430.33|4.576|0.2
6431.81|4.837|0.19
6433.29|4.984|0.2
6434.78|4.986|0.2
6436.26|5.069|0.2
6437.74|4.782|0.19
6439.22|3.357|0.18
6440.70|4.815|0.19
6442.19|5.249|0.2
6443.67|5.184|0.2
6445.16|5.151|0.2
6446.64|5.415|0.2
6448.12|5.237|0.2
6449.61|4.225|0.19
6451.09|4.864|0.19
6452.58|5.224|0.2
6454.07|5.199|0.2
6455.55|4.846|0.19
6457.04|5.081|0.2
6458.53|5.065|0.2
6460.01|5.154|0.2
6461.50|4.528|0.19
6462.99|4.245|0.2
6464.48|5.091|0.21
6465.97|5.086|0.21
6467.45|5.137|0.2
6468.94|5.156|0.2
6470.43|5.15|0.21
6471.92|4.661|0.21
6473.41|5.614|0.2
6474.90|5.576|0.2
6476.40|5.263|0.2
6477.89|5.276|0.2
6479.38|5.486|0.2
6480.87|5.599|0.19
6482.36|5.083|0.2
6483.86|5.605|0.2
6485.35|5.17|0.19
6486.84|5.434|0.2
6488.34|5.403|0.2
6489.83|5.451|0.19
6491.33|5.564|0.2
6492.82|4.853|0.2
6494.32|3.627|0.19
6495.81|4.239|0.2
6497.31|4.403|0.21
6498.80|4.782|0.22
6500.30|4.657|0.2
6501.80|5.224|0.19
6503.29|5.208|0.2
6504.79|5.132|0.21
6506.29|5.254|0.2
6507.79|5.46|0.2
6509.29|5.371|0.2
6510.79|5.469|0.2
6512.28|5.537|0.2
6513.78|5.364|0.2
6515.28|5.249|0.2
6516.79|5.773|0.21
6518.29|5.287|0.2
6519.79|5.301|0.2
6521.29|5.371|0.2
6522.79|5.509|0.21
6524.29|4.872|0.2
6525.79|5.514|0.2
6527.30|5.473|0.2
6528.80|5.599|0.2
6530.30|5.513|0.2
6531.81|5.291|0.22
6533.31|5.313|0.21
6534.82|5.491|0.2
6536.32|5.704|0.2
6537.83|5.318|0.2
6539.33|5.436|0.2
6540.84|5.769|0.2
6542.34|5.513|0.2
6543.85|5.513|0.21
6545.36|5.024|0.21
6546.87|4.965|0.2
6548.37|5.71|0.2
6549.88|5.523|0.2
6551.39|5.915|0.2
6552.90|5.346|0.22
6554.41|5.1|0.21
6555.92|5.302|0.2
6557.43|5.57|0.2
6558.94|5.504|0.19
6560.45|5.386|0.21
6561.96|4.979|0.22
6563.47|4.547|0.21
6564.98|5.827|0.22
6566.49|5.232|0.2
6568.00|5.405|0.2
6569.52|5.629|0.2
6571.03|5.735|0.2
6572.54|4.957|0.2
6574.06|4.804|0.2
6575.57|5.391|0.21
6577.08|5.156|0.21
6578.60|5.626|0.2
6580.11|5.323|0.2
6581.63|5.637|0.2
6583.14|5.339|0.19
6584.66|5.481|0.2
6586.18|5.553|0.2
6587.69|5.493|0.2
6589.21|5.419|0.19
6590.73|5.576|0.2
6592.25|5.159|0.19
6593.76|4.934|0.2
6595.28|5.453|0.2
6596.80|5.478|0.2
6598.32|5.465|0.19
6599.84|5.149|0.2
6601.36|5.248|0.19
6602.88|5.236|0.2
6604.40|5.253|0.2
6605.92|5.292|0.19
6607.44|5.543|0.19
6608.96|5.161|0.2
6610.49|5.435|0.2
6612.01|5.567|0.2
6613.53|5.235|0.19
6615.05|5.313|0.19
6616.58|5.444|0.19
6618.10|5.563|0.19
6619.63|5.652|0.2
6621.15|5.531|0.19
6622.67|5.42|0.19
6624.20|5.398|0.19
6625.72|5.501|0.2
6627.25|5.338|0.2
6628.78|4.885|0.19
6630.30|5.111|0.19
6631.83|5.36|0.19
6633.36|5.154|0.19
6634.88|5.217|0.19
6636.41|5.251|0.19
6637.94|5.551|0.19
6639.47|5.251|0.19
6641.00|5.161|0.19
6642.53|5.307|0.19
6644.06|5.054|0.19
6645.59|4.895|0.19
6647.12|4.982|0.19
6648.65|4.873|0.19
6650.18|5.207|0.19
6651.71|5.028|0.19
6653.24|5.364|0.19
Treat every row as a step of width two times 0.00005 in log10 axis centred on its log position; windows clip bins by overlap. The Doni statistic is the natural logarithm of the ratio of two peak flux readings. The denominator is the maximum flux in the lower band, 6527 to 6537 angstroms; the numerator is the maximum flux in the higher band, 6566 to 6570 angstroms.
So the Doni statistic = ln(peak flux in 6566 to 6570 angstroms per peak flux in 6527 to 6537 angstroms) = -0.01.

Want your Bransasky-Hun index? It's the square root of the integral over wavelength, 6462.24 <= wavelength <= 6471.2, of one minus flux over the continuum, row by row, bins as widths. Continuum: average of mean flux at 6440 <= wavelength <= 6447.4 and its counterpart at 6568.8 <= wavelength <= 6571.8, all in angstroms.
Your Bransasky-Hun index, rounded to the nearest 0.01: 0.86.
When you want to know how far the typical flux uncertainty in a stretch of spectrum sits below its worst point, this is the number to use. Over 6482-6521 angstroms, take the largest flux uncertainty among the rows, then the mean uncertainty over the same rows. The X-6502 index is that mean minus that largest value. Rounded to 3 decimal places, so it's -0.020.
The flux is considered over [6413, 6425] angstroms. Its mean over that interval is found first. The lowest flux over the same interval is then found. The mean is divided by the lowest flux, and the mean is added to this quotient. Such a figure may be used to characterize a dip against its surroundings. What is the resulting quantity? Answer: 6.0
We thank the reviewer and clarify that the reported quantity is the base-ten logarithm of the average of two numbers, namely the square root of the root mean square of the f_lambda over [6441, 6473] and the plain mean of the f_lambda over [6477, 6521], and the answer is 0.569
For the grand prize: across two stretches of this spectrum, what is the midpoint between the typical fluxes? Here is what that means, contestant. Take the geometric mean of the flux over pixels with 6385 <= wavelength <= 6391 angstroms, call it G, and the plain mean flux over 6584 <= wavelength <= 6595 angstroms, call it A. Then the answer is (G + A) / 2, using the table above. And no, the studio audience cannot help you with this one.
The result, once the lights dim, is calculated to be 4.96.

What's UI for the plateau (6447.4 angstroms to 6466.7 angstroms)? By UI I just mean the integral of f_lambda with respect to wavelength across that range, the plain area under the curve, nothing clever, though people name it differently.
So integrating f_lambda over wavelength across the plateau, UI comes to 95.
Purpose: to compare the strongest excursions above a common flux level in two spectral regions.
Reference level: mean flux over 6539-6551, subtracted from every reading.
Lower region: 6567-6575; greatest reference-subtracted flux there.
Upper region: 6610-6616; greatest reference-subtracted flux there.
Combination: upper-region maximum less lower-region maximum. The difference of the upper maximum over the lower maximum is -0.17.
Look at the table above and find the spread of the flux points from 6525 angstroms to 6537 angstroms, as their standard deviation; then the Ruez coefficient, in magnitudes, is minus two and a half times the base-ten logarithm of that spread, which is 2.2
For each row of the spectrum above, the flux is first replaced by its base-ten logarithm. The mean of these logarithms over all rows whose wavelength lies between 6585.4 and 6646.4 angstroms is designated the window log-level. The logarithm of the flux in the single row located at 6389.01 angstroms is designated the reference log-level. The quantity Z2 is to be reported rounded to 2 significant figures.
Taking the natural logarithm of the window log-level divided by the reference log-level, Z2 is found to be 0.078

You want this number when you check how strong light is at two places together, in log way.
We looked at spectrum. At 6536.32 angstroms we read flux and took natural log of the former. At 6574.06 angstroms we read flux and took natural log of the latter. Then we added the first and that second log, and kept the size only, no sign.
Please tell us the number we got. 3.31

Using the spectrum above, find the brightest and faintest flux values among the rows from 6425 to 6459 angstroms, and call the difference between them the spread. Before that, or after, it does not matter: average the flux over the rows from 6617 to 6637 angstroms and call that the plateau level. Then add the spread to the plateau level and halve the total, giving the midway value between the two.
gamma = 3.70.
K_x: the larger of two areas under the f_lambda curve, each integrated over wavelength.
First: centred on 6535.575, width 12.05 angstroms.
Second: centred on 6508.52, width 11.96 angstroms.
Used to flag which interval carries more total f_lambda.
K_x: 66.0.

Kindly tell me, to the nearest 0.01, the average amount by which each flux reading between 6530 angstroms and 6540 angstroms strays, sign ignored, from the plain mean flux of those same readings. 0.11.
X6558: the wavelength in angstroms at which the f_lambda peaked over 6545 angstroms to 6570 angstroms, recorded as 6551.39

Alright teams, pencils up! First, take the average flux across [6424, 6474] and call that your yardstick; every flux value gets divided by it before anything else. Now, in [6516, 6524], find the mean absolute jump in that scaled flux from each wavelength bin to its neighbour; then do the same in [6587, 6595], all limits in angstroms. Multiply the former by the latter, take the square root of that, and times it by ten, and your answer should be 0.40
